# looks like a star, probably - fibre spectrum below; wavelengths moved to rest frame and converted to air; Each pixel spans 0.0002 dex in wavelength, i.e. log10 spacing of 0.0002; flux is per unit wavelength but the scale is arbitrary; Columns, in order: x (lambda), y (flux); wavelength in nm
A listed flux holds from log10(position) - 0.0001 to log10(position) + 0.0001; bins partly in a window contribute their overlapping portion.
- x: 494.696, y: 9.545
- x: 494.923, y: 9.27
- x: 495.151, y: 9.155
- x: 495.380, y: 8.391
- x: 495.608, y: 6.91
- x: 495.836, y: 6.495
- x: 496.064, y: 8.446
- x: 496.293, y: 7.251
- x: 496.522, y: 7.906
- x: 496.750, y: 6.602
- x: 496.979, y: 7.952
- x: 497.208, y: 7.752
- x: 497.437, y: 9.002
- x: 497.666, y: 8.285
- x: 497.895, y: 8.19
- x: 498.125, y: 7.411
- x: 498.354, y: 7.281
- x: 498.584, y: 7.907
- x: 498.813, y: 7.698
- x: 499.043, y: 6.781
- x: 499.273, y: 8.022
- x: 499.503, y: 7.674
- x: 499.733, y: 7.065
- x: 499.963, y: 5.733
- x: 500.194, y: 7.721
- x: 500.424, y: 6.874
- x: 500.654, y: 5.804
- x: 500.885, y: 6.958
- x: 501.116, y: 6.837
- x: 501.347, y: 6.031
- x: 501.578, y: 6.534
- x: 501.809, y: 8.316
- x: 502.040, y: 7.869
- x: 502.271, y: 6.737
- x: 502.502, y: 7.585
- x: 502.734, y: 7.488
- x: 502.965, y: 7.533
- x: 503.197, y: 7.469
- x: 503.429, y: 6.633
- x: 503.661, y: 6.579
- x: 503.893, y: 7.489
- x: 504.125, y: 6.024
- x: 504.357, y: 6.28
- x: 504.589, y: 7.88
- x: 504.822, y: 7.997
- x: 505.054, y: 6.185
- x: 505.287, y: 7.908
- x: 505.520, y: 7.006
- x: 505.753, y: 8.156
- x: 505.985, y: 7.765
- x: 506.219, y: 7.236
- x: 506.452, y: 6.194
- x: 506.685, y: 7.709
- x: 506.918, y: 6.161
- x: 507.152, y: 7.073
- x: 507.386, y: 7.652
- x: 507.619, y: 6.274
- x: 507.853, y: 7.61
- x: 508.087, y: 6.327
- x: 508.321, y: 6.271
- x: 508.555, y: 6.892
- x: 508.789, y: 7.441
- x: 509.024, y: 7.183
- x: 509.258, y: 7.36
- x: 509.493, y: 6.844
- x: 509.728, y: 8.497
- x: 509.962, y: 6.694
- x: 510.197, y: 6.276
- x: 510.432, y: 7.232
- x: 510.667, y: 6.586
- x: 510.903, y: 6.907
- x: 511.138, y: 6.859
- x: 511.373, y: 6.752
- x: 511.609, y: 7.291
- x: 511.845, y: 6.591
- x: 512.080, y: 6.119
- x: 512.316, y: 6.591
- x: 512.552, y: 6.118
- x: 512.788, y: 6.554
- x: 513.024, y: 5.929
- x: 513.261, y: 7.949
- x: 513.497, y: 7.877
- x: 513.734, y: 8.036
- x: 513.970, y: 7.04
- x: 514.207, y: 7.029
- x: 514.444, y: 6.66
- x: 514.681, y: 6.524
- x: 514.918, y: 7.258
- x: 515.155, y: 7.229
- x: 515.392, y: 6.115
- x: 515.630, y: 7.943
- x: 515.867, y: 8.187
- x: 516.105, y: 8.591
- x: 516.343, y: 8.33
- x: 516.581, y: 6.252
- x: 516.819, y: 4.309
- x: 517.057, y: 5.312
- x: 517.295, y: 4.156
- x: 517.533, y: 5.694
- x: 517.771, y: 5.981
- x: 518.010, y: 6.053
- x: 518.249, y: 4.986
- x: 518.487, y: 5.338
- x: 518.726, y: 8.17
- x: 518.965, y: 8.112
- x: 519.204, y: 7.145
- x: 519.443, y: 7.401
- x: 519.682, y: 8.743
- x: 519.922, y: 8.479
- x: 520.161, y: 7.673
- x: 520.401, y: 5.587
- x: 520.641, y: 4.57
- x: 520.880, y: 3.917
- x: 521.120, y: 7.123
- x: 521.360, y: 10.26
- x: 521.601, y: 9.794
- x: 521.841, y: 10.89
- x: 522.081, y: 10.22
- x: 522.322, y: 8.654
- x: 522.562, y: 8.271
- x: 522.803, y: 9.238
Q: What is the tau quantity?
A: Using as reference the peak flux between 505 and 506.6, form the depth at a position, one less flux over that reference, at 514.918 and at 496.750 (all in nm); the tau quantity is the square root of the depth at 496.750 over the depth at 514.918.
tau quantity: 1.3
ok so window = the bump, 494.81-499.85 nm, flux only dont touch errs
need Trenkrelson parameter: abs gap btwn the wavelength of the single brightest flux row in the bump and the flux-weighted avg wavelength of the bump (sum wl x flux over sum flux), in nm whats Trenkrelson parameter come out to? 2.36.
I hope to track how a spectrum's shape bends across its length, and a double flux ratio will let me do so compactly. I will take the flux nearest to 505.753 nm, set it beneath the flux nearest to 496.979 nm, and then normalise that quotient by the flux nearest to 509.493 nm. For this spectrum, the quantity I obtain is 0.142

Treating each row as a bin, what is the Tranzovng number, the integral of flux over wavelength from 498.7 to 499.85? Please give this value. 8.6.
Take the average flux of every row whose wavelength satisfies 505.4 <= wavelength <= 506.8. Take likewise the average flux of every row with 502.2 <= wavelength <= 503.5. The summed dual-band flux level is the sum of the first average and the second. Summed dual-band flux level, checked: 14.6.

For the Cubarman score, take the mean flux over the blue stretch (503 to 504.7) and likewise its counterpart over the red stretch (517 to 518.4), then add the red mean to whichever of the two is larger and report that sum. 12.3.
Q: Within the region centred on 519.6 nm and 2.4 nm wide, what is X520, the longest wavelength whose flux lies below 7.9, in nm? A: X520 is 520.641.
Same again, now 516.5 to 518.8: 518.487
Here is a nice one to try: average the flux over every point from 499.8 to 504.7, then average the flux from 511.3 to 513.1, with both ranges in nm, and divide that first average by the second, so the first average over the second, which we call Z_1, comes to 1.07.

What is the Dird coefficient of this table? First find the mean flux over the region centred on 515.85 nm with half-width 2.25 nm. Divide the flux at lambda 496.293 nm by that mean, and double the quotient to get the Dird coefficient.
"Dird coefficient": 2.17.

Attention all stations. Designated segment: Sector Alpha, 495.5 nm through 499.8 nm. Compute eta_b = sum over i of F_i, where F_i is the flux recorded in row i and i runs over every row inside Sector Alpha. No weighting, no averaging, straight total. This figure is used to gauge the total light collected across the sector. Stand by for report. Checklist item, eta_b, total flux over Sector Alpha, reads 145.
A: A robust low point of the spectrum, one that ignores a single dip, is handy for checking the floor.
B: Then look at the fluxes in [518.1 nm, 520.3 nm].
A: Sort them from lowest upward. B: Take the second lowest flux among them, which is 5.338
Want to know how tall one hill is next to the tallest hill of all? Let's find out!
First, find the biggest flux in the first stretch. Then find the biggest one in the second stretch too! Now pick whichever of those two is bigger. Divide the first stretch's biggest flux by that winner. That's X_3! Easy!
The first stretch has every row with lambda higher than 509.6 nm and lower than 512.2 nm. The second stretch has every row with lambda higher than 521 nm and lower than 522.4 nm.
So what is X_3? 0.78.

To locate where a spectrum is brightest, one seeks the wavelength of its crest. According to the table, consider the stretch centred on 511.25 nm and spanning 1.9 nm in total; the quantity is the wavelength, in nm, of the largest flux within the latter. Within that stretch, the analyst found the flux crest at 511.609 nm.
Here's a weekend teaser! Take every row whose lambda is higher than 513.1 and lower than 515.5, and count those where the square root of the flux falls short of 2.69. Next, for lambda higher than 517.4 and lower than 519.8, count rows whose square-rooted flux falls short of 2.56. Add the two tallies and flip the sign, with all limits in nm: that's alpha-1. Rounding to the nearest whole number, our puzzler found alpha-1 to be -11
